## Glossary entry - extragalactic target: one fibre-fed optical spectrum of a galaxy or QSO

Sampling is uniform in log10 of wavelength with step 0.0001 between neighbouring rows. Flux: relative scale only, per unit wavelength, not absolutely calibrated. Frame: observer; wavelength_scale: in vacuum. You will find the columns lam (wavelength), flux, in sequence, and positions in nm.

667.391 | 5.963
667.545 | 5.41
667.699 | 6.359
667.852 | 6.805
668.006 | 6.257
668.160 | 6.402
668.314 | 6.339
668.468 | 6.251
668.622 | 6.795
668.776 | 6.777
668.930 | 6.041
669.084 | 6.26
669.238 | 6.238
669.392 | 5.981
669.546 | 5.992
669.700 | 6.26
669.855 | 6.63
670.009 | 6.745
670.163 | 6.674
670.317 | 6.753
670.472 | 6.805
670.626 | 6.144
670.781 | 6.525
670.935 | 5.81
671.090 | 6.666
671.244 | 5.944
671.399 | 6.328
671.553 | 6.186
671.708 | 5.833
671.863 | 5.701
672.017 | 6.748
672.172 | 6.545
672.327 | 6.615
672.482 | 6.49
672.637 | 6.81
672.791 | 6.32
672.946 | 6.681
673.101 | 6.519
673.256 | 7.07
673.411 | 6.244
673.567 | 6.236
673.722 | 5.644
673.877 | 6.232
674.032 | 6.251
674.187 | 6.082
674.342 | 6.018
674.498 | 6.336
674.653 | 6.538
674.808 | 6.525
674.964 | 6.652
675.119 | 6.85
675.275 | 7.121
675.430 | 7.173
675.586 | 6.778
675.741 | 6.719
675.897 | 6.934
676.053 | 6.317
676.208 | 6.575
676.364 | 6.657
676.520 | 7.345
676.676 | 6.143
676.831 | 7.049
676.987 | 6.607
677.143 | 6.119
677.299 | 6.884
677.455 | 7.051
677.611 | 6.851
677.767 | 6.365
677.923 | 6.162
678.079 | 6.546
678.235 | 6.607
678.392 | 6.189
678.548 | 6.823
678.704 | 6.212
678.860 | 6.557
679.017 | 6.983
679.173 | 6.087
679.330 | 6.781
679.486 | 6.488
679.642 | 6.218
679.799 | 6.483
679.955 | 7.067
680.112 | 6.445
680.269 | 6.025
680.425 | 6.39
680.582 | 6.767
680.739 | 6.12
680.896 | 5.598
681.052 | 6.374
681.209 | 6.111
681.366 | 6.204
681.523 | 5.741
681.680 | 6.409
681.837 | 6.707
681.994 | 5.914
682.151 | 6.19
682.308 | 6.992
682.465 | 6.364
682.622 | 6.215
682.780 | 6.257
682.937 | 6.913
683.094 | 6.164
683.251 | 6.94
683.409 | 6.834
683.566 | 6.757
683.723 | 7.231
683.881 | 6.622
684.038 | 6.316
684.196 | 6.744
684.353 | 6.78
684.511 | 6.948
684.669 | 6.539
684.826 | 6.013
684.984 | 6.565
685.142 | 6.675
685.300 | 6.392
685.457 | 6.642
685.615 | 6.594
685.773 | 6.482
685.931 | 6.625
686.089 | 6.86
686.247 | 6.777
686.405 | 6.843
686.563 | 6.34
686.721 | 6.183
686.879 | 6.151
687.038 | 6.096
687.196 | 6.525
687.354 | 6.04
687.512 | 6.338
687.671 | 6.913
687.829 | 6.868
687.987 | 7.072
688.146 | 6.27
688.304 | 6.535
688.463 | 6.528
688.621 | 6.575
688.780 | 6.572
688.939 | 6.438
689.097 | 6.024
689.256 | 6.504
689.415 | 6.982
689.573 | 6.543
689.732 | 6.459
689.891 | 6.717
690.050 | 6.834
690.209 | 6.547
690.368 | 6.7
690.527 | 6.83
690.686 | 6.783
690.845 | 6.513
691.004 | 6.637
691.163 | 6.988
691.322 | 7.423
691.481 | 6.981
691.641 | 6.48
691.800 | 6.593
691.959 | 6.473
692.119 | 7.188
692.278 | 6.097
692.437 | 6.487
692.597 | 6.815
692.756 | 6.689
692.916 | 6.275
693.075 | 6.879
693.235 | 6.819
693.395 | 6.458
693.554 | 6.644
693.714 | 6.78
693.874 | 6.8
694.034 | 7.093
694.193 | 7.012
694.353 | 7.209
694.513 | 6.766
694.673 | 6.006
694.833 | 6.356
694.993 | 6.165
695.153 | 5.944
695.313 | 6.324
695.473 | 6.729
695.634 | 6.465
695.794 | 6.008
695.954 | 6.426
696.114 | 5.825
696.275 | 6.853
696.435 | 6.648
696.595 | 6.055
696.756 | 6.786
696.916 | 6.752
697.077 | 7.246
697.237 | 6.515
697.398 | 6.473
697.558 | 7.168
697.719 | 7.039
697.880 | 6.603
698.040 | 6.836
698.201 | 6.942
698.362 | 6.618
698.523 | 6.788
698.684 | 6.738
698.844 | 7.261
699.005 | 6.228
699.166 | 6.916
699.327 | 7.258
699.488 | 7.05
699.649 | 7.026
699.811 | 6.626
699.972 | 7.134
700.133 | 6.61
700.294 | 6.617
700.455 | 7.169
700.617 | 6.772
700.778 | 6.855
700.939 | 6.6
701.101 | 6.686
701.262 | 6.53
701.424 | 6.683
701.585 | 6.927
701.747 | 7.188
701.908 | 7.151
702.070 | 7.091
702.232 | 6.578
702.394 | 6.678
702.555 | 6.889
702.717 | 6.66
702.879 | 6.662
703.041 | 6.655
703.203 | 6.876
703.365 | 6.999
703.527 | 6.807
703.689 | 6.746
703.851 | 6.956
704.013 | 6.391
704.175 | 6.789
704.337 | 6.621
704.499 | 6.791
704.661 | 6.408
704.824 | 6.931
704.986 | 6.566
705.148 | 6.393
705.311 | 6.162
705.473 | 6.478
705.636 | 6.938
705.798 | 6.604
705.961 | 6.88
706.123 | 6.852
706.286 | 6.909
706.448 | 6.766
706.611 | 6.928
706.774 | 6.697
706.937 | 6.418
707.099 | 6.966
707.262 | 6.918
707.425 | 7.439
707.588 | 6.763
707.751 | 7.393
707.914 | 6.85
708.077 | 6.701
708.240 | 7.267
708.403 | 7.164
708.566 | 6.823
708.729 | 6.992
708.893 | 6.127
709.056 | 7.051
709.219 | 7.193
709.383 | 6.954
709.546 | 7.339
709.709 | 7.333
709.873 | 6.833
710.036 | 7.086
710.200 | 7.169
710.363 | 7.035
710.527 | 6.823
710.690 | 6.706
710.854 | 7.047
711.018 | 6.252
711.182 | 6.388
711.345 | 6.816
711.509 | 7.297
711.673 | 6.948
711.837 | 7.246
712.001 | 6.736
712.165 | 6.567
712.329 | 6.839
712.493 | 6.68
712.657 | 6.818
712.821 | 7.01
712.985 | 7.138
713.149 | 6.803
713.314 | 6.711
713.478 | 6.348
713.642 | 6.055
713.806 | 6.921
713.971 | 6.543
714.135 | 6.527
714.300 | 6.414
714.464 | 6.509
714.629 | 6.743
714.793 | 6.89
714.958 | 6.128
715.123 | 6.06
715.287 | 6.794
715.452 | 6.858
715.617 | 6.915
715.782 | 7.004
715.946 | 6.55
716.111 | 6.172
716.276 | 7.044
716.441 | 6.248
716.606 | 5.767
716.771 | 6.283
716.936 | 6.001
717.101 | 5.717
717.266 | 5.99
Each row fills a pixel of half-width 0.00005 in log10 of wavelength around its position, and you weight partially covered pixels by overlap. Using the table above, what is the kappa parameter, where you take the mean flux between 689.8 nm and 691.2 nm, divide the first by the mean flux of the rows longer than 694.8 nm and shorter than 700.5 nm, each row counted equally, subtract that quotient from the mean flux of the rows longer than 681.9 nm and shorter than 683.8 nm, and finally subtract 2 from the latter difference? 3.56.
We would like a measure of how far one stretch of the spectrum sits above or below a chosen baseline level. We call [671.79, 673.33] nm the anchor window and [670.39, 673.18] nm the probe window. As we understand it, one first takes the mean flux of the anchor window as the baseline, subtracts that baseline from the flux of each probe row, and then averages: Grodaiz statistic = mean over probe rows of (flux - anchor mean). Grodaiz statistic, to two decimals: -0.18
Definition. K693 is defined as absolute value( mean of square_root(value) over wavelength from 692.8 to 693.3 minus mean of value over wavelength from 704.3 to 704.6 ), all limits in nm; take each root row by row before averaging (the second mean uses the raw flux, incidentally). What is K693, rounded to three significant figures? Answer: 4.13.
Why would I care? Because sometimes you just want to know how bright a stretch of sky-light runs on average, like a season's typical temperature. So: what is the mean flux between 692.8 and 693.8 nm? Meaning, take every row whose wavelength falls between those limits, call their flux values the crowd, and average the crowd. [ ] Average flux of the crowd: 6.64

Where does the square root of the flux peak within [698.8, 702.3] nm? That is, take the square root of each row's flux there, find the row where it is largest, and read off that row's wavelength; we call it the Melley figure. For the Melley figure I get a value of 698.844 nm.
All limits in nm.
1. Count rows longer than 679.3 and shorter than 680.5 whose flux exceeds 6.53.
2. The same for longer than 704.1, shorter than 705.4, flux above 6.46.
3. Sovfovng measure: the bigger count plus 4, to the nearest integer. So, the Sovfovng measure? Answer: 9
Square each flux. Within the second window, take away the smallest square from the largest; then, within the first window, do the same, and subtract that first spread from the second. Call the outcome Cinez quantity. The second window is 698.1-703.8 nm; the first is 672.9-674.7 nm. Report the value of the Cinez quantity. -4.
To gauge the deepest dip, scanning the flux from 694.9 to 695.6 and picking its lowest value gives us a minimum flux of 5.944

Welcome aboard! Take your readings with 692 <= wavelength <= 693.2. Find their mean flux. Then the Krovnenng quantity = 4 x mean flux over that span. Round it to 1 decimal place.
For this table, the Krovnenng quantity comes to 26.5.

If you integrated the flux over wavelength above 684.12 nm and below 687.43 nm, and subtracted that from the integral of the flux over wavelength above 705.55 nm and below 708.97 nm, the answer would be 1.9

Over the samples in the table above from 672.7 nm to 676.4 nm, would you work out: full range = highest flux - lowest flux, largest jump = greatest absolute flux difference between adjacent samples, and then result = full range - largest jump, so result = 0.70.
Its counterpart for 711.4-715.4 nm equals 0.38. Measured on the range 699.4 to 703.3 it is 0.11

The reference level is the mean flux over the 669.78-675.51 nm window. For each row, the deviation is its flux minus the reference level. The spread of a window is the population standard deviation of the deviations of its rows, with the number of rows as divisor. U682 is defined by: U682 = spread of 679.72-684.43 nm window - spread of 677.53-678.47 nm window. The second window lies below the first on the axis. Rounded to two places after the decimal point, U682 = 0.15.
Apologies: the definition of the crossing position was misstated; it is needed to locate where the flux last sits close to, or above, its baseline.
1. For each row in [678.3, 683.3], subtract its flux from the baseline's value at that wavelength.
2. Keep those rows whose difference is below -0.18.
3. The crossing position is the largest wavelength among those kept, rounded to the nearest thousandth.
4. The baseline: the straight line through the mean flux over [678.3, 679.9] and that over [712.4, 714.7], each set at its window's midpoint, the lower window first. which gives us 683.251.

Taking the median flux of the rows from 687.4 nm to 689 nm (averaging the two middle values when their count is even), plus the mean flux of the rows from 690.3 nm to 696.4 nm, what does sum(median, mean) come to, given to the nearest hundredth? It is 13.17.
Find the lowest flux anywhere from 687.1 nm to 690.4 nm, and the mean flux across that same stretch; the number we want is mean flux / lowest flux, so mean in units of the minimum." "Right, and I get 1.09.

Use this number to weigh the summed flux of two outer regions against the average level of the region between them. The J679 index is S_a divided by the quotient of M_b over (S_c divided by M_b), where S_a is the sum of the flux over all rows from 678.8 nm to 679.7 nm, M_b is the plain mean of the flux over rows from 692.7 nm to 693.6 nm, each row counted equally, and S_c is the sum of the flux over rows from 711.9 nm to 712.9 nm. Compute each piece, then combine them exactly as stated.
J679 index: 36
